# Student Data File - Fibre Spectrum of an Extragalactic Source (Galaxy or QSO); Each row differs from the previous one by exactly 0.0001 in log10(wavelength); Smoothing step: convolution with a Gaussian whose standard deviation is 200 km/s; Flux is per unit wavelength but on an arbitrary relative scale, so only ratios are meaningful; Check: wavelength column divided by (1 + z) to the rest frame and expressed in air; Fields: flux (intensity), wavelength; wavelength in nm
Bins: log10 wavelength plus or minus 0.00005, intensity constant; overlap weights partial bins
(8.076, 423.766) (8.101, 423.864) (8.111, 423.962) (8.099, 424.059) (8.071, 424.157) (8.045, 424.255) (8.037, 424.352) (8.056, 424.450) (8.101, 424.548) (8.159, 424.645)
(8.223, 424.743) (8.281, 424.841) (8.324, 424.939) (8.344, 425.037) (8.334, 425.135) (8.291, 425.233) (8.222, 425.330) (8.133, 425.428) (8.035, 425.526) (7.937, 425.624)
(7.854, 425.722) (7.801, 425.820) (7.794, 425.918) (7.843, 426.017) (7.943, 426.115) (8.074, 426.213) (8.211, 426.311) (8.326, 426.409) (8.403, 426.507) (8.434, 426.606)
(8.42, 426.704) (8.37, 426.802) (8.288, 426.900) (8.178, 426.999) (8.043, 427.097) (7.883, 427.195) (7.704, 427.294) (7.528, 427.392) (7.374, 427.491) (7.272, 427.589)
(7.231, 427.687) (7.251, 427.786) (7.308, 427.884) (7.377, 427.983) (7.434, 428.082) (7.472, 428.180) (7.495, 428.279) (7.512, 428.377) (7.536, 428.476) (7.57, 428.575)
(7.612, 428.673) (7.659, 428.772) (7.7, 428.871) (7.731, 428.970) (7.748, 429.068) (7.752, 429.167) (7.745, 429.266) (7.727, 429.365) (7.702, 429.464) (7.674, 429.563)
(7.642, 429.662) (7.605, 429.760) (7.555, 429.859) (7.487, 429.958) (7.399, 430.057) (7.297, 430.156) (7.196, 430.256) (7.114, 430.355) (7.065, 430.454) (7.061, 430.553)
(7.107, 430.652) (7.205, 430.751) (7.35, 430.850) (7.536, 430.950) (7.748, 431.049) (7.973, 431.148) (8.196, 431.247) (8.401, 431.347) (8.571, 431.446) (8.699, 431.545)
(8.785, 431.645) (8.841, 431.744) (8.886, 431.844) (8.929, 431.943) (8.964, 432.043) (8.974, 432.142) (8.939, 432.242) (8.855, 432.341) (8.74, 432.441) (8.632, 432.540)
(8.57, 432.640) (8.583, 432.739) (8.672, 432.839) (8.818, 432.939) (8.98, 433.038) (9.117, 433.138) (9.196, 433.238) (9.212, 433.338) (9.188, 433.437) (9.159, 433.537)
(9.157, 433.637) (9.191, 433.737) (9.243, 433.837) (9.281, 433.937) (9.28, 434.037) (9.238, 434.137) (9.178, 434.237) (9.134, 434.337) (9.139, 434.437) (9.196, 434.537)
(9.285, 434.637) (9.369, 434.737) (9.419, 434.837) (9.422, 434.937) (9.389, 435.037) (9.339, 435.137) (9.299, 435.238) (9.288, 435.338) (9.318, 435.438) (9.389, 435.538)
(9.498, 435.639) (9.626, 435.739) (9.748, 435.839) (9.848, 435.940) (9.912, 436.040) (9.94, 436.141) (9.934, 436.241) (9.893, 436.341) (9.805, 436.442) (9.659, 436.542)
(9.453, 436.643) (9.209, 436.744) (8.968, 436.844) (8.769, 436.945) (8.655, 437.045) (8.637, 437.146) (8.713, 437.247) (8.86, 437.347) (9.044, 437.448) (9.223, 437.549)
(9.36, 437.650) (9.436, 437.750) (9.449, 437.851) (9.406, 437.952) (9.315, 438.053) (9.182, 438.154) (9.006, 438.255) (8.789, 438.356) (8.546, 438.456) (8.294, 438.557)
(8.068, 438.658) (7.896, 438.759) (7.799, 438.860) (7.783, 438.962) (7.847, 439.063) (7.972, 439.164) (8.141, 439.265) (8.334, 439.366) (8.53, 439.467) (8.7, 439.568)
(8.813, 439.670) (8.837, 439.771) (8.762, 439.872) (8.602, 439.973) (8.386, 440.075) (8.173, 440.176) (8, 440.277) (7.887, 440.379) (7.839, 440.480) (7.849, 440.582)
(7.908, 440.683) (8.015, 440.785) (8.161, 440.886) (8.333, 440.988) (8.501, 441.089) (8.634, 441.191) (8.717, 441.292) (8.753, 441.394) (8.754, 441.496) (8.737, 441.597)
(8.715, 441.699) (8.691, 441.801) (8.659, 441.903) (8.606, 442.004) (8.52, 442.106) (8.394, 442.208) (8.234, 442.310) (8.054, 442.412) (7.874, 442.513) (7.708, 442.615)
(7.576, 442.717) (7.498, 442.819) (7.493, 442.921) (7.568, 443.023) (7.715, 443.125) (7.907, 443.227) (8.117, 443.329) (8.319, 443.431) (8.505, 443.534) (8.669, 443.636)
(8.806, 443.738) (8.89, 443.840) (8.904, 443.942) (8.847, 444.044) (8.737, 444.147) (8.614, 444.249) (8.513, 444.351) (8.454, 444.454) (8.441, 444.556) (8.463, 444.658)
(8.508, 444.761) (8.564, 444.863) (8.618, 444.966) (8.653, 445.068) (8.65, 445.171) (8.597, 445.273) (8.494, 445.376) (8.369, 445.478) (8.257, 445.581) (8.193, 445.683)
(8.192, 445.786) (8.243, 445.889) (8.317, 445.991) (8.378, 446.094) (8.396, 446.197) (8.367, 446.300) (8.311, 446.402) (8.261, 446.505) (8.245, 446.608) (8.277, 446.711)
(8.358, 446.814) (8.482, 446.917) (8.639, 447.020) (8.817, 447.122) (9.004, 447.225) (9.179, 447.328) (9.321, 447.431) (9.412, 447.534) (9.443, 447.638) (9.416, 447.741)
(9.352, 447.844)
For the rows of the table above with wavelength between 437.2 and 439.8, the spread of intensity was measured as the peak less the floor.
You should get 1.7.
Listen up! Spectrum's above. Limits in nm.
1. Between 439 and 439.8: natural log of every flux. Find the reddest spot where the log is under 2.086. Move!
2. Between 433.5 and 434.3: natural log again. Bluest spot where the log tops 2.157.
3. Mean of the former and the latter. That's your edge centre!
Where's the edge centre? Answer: 436.35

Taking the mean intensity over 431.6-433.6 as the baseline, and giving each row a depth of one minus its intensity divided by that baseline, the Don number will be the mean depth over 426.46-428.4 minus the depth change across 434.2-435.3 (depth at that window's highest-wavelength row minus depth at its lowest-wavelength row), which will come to 0.143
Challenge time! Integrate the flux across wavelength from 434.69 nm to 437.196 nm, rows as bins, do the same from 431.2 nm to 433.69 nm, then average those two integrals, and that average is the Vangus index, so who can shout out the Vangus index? 22.8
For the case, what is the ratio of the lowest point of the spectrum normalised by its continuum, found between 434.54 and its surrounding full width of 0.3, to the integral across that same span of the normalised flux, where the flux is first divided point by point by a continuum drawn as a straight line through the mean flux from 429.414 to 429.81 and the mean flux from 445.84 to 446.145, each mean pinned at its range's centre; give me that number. 3.31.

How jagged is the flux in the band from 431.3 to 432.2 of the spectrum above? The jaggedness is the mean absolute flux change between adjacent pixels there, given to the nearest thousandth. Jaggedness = 0.072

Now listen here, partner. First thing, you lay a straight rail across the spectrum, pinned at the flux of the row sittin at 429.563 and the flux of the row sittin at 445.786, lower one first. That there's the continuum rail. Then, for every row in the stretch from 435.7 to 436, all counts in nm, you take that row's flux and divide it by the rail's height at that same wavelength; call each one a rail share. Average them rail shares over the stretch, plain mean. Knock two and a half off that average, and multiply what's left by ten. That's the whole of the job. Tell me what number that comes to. -12.6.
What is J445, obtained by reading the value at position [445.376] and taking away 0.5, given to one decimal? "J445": 8.0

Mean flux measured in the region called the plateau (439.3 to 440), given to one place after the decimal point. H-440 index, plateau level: 8.7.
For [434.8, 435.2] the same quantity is 9.4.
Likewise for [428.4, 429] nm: 7.6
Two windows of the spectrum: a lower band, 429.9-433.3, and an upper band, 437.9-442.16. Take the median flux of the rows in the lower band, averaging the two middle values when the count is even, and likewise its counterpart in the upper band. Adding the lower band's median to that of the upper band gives 17.1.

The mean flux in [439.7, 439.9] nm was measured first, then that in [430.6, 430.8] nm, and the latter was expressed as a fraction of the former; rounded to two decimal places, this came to 0.81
